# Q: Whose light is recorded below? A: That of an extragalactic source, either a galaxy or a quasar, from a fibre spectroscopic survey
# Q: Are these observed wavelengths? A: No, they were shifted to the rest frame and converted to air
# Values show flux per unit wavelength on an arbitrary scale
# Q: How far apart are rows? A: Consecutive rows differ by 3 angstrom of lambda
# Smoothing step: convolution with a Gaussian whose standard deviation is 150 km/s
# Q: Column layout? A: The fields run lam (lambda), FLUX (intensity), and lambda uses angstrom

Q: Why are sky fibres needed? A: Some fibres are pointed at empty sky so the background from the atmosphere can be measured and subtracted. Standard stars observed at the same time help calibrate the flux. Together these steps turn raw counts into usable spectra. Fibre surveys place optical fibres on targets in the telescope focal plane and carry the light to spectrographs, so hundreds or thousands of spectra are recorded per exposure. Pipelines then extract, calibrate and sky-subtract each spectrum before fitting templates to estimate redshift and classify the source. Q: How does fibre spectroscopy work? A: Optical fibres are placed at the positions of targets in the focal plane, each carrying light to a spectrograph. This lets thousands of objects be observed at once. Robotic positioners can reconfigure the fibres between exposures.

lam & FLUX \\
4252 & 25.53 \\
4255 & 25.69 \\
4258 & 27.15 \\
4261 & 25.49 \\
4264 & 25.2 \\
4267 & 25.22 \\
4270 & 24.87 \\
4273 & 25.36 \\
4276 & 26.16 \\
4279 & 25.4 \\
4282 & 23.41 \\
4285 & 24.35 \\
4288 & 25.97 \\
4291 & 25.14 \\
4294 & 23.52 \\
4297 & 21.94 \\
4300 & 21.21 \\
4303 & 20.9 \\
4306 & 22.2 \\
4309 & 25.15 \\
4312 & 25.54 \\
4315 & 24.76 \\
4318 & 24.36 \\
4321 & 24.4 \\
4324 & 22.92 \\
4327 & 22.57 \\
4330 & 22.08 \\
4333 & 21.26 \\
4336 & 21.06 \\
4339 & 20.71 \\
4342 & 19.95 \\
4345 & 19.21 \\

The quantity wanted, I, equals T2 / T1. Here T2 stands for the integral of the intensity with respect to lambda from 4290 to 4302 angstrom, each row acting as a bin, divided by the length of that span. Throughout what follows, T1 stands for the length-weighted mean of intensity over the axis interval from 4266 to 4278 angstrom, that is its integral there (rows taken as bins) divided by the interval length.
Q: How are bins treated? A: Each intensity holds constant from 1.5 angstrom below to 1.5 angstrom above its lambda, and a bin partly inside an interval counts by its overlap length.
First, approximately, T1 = 25.4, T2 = 22.8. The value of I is 0.90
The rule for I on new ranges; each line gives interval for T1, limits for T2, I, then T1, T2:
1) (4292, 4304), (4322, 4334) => 1.01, 22.1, 22.3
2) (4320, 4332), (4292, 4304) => 0.97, 22.9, 22.1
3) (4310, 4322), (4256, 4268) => 1.04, 24.8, 25.8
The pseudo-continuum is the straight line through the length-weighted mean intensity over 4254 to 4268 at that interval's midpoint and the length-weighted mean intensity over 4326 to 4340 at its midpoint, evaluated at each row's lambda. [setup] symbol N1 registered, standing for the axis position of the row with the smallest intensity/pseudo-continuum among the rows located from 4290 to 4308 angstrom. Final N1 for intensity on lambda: 4303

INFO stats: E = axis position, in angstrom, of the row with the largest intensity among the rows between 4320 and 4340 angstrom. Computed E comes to 4321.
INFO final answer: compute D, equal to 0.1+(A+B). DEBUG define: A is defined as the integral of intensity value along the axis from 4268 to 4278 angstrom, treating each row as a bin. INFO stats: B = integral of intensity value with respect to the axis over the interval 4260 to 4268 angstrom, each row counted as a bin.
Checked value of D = 457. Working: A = 254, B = 202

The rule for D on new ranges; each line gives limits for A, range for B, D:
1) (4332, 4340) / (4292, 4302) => 391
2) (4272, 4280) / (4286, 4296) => 453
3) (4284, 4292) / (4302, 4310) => 383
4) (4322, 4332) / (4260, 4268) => 428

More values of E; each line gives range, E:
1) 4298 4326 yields 4312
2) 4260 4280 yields 4276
